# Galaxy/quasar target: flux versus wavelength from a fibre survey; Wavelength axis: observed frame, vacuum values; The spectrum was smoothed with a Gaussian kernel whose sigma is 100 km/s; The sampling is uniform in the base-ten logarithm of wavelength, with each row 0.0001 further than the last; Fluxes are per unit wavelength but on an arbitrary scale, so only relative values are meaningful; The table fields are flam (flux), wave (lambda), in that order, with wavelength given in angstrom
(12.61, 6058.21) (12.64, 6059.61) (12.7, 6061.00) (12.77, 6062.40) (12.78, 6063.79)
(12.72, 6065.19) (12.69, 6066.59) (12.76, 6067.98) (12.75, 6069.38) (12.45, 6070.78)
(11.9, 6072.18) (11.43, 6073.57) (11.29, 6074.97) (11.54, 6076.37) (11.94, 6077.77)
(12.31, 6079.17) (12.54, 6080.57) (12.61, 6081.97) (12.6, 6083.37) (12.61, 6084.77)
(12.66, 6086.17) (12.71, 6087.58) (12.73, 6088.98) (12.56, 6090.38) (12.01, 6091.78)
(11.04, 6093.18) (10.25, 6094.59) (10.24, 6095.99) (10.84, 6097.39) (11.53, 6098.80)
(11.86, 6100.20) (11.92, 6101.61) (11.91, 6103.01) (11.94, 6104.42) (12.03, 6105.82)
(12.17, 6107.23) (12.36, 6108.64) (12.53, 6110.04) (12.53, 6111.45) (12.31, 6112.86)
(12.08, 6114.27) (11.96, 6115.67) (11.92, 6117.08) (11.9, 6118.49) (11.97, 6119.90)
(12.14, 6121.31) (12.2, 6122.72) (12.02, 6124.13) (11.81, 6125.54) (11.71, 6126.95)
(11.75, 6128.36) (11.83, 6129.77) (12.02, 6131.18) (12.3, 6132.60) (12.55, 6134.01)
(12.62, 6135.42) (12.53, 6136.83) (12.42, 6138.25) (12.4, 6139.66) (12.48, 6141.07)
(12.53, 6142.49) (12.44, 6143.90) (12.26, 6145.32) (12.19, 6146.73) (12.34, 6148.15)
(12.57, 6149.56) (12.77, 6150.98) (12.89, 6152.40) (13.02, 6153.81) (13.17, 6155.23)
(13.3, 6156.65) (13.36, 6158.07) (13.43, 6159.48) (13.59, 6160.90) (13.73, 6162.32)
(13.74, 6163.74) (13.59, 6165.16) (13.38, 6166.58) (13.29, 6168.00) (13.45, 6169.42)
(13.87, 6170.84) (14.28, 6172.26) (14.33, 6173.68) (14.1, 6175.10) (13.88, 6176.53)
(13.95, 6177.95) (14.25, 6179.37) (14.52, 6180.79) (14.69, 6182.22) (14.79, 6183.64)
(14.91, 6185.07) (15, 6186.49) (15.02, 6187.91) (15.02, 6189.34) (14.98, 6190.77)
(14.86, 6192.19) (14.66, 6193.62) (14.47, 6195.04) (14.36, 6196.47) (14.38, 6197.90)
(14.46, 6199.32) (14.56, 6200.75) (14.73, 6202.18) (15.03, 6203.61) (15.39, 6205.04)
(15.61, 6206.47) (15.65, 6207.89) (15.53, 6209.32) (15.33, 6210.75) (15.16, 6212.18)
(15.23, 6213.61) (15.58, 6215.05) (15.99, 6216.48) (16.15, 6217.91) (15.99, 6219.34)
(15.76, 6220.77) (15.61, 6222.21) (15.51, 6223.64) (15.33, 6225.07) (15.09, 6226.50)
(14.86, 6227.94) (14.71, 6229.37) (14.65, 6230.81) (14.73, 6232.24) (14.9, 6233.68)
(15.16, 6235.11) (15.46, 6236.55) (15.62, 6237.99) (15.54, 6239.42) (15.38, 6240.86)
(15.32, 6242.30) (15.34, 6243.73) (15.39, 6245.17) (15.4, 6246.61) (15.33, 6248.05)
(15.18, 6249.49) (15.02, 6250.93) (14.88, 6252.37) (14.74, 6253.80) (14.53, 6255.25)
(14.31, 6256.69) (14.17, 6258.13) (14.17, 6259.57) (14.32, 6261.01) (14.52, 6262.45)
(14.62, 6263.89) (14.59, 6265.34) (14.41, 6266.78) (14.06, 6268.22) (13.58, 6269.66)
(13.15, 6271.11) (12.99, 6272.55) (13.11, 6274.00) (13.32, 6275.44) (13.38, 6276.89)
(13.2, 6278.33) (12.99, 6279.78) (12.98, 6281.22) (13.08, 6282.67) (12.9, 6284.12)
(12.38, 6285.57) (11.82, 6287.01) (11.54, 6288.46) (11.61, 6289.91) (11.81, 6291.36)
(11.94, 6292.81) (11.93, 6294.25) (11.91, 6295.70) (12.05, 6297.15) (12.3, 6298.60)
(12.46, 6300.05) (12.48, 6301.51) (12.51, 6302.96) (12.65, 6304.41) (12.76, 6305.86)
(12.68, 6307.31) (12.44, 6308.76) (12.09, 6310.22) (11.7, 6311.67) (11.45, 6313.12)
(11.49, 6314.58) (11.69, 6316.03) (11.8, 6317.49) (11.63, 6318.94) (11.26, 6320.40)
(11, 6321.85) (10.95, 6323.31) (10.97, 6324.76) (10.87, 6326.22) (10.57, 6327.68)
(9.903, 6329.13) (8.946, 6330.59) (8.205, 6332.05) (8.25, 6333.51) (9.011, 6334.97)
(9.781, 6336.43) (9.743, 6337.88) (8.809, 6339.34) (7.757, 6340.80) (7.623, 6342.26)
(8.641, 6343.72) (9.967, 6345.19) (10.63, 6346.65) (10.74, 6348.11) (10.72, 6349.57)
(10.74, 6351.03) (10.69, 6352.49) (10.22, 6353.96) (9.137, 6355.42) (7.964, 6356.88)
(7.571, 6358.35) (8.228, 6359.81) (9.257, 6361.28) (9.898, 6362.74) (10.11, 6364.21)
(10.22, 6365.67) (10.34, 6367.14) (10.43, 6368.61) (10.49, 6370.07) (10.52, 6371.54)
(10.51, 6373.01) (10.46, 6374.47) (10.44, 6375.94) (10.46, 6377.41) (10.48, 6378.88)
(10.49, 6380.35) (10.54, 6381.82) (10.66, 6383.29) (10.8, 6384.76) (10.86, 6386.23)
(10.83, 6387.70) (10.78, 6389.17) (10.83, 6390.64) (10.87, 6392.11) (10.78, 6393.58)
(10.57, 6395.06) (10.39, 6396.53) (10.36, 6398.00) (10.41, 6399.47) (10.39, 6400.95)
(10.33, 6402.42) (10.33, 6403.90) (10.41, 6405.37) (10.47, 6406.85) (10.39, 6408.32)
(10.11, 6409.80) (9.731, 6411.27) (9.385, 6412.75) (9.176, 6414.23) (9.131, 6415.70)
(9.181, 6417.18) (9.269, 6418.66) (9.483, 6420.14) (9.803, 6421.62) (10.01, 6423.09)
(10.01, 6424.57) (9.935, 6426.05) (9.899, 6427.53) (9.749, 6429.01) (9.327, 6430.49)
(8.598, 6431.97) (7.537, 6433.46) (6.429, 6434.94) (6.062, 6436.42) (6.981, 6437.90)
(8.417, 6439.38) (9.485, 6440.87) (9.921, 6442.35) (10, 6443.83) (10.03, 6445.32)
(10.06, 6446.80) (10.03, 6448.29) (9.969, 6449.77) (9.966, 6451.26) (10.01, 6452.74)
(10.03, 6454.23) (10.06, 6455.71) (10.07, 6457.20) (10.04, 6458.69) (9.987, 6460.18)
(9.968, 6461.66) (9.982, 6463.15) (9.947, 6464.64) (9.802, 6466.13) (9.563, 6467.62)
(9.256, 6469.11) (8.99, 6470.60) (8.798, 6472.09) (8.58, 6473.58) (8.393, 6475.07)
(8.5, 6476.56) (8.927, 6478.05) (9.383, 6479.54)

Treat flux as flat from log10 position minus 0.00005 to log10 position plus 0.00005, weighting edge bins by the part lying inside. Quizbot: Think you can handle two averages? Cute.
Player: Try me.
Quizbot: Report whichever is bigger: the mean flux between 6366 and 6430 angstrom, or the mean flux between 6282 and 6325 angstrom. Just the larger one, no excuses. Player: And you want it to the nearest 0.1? 12.0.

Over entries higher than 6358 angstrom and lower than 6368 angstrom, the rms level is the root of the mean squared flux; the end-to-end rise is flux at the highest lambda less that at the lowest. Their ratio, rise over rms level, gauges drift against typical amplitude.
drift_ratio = 0.29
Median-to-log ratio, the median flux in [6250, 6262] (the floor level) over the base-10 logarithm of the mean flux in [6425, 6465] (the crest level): 15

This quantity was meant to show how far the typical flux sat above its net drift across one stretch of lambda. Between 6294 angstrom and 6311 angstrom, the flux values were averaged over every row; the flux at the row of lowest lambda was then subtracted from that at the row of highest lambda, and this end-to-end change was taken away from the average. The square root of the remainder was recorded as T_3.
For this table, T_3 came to 3.49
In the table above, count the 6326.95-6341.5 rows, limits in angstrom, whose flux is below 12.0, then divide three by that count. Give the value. 0.30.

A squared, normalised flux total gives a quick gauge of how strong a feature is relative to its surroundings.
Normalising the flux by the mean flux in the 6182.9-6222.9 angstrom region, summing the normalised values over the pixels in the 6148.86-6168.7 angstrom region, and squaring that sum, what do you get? 150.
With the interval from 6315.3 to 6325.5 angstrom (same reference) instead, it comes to 27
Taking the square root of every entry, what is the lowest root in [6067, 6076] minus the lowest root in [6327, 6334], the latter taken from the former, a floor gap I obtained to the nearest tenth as 0.5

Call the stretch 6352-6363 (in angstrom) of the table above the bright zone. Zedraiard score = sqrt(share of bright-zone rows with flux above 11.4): 0.00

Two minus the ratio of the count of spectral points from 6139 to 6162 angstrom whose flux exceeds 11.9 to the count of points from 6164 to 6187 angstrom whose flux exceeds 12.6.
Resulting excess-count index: 1.0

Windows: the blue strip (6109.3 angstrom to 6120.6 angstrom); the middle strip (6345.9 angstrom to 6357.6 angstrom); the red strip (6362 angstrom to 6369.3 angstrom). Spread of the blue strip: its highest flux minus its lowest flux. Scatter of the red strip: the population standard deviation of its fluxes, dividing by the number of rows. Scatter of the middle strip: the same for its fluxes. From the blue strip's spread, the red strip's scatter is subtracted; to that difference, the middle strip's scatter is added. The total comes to 1.4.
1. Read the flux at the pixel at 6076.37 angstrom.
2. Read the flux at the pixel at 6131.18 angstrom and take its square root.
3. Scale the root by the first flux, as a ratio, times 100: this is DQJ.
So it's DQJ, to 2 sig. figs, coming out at 30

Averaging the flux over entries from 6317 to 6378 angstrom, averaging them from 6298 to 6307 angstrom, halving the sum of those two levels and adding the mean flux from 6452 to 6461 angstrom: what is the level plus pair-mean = 21.2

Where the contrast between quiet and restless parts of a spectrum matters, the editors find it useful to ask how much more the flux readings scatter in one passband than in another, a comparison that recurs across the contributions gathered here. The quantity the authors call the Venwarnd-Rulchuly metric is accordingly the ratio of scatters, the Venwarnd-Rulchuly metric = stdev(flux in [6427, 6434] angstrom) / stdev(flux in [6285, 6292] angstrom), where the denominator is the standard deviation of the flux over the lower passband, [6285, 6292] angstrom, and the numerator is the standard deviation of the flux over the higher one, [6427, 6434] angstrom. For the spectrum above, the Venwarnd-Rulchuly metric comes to 2.94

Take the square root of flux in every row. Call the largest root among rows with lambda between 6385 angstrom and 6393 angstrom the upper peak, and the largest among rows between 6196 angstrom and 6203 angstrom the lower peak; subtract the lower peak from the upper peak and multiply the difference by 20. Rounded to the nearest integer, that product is -11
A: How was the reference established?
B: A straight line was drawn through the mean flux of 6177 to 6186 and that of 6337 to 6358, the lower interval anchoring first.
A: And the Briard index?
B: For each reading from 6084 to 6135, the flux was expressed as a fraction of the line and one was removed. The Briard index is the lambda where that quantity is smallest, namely 6094.59 angstrom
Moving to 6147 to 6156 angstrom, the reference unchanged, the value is 6148.15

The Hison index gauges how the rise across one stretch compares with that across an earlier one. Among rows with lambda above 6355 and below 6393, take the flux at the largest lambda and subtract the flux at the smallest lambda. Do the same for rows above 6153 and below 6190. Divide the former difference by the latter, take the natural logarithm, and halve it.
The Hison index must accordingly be -0.1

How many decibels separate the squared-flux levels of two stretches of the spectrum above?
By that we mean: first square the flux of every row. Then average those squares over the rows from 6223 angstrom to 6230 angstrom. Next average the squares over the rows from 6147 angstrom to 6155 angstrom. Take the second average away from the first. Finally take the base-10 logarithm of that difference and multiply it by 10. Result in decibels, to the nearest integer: 18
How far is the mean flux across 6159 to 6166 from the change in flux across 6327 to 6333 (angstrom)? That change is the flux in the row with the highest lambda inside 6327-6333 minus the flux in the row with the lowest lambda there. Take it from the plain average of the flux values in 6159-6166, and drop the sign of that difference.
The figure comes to 16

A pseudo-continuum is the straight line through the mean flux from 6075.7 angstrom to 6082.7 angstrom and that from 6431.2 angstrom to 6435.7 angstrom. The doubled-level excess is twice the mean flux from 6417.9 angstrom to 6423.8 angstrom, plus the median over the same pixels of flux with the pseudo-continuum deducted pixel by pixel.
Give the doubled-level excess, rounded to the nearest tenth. 21.2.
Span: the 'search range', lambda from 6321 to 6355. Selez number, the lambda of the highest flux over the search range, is 6321.85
